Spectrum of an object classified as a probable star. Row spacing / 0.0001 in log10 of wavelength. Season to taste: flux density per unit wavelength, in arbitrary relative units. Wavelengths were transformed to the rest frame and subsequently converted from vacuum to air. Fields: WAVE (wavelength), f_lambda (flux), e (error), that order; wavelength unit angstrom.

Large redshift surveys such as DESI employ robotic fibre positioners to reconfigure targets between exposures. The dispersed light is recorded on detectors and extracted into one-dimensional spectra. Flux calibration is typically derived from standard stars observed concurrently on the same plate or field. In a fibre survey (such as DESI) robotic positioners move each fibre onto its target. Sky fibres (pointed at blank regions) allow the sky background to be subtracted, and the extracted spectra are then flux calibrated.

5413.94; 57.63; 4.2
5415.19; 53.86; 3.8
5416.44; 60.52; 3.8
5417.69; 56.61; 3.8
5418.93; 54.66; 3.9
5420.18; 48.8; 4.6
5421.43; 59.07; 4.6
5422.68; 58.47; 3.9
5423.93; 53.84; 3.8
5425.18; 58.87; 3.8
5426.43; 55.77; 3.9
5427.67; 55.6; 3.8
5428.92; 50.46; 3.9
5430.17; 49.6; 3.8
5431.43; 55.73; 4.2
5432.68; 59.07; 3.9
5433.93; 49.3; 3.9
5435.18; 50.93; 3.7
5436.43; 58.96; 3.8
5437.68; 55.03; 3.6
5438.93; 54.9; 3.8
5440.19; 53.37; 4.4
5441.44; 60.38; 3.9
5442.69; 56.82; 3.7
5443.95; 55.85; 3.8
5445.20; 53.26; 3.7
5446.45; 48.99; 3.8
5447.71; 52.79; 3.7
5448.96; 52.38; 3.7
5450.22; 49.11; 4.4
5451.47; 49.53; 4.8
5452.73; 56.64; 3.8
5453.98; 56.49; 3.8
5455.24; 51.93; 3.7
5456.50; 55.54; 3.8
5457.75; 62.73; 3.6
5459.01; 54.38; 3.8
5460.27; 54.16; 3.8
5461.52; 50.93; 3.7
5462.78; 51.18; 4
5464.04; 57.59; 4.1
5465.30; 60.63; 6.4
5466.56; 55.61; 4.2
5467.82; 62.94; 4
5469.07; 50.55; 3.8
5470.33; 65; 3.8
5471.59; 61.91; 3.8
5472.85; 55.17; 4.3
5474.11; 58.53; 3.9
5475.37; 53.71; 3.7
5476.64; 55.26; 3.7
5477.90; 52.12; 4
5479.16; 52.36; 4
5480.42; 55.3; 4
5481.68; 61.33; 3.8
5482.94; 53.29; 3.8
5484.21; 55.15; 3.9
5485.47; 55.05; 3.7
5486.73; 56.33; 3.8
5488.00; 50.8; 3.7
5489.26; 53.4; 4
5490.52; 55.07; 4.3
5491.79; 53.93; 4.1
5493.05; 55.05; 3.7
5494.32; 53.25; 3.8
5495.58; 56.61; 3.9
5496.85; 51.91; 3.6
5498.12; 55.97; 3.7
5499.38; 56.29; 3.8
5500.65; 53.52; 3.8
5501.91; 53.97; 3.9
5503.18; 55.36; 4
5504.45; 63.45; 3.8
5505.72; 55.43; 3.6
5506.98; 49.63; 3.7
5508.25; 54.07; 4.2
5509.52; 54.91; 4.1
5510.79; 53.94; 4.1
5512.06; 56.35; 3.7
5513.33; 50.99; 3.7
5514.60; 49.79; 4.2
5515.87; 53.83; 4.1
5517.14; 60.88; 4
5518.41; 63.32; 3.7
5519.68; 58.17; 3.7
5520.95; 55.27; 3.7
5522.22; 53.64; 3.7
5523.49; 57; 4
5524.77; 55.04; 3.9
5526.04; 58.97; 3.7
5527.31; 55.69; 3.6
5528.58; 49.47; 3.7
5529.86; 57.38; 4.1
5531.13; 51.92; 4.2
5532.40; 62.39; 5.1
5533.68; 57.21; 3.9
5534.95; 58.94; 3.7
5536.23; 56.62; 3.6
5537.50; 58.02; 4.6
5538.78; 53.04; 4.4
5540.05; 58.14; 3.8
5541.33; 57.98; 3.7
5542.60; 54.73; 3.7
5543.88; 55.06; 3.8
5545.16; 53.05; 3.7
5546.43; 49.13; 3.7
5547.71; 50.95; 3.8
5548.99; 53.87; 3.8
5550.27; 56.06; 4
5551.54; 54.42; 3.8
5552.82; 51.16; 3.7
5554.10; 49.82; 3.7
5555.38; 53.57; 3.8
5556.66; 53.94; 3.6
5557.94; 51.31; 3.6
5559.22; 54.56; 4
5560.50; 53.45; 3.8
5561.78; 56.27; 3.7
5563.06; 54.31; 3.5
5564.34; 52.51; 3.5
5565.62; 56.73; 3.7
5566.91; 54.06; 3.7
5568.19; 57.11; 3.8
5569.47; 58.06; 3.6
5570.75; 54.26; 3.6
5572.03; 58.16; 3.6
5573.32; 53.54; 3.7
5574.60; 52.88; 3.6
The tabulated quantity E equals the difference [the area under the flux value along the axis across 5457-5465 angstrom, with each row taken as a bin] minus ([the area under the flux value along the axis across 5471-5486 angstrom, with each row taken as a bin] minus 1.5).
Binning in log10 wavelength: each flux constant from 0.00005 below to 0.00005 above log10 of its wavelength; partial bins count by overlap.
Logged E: -391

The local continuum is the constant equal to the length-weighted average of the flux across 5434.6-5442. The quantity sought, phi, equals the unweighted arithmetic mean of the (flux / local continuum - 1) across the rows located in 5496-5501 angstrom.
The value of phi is -0.021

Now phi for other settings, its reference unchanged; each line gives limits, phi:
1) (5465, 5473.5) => 0.058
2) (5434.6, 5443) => 0.003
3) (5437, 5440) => -0.011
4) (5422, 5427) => 0.021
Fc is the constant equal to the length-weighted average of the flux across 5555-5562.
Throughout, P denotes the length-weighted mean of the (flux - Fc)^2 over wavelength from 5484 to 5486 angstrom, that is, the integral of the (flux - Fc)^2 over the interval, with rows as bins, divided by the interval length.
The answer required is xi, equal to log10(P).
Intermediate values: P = 2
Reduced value 0.28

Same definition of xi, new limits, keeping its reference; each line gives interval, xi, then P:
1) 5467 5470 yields 1.72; 53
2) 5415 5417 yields 1.44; 27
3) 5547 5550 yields 0.65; 4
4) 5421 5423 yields 1.41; 26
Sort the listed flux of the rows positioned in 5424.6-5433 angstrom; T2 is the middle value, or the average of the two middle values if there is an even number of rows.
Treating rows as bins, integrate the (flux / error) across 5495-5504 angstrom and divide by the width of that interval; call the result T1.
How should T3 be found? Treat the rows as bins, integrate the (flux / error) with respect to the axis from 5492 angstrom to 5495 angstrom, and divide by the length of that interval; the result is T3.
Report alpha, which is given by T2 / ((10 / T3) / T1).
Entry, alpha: 1148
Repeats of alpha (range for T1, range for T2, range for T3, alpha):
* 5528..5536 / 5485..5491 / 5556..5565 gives 1119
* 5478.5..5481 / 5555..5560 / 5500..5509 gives 1034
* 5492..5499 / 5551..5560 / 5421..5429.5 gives 1108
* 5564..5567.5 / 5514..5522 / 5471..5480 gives 1206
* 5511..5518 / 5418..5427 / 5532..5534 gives 1036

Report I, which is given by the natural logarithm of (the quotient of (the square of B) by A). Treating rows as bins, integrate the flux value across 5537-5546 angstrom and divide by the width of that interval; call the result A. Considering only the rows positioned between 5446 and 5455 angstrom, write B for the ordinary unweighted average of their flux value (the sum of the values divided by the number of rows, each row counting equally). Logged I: 3.90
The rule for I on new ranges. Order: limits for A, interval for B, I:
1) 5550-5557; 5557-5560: 3.97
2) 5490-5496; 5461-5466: 4.02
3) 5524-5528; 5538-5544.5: 4.01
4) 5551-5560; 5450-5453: 3.93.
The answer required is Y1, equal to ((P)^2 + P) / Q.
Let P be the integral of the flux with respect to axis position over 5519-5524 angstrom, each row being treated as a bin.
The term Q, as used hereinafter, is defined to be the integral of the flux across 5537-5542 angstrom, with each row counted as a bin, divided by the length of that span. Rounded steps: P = 281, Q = 56.8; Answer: 1392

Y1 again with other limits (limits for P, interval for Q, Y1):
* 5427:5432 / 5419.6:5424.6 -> 1273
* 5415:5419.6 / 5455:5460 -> 1208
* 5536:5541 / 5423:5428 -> 1426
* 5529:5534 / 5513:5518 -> 1487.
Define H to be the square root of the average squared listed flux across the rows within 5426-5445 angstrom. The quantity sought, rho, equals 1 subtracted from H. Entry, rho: 53.9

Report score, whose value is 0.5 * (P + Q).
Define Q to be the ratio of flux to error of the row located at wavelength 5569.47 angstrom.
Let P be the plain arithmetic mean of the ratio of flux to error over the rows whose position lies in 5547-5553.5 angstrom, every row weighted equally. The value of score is 15.0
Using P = 13.9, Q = 16.1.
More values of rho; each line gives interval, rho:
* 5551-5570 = 53.1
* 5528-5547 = 54.7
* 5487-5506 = 54.0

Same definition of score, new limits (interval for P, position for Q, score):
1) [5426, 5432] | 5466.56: 13.4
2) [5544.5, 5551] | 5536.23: 14.8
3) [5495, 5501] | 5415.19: 14.4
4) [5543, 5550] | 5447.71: 14.1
